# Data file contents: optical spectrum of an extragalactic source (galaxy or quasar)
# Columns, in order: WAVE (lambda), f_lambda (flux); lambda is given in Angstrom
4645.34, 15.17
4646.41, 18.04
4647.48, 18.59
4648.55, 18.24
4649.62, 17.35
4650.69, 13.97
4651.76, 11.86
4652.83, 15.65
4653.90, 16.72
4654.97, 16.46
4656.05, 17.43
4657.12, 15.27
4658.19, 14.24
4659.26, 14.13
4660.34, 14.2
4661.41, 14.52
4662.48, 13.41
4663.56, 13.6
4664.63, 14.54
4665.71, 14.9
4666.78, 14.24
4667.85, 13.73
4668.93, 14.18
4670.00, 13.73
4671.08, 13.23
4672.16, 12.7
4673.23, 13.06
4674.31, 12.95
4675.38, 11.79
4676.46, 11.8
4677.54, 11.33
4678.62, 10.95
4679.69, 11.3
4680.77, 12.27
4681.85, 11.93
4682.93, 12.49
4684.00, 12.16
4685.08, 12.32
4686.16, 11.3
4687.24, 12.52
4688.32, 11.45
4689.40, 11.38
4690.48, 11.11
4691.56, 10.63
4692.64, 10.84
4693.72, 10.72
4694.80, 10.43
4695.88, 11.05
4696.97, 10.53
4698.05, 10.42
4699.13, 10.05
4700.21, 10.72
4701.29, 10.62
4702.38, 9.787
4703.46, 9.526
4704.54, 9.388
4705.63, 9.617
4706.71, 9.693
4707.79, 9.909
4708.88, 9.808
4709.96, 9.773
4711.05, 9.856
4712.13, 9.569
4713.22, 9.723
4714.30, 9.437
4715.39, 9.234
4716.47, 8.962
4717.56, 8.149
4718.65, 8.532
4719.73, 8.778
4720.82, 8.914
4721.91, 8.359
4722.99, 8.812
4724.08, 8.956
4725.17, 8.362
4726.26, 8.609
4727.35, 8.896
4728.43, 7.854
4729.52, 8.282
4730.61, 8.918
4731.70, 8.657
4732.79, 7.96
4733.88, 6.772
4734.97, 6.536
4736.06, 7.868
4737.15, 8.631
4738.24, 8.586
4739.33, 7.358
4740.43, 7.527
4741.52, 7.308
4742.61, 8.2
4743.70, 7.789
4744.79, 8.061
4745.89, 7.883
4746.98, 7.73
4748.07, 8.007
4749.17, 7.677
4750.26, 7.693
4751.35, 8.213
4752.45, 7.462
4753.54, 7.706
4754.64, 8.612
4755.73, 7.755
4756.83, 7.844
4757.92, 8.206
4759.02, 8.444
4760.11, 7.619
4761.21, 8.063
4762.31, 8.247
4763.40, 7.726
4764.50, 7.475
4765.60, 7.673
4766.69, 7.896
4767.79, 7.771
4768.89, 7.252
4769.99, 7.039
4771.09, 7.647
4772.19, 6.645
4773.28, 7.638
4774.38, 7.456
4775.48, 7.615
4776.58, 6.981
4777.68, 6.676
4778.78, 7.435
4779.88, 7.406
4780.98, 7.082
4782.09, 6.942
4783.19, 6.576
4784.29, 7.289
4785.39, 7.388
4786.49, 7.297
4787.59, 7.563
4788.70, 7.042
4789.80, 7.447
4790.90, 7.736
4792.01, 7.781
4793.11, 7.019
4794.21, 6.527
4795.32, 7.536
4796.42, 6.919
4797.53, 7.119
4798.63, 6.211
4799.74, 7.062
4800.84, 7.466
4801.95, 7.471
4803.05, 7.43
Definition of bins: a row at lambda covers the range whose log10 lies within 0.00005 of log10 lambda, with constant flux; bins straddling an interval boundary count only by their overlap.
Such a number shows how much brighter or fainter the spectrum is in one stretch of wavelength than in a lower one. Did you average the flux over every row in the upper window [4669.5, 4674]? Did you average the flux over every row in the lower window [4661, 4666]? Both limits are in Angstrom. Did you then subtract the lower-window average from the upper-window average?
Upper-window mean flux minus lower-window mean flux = -1.0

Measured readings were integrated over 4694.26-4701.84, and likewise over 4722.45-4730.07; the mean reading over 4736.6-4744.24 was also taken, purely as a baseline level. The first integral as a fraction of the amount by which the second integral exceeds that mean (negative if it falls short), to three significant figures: 1.40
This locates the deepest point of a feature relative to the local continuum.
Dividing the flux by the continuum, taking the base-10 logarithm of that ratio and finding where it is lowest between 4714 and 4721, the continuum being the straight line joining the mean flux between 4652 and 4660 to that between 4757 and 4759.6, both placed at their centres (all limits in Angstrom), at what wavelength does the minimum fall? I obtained 4717.56 Angstrom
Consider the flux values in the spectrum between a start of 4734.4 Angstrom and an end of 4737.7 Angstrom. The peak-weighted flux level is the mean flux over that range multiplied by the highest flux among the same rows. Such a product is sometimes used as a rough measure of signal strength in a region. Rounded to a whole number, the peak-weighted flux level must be 66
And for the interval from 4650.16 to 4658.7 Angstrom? 265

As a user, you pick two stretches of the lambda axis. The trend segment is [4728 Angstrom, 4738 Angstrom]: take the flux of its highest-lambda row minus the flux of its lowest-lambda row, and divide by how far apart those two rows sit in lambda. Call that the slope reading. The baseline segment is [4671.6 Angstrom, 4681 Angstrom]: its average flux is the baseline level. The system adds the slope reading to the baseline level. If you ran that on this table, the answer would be 12.1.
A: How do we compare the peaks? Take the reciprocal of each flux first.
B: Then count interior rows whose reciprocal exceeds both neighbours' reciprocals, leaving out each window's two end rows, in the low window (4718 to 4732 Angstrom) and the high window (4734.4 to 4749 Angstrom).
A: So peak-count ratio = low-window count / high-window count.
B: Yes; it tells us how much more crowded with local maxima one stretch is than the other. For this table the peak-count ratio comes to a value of 0.75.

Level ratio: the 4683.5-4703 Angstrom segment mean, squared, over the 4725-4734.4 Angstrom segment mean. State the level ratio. 15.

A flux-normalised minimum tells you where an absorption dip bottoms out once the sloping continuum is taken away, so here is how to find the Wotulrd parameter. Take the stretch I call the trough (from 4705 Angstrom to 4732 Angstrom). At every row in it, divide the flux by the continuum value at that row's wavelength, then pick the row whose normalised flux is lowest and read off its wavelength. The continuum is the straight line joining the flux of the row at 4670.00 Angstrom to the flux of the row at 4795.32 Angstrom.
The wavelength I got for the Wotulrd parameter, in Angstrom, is 4717.56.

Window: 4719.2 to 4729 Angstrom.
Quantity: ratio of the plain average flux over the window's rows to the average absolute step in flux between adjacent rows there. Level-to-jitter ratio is 20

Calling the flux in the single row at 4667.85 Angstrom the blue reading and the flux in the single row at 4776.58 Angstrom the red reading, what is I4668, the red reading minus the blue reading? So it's -6.7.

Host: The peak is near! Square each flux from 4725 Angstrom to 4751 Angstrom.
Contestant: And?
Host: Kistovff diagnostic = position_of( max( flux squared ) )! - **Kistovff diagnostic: 4730.61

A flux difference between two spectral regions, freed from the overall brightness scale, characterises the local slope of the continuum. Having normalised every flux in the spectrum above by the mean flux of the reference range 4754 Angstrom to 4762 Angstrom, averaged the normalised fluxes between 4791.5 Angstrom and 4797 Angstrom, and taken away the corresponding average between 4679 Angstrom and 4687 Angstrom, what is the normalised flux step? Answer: -0.60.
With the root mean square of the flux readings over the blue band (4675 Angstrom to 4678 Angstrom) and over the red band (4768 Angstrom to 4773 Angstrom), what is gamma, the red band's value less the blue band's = -4.5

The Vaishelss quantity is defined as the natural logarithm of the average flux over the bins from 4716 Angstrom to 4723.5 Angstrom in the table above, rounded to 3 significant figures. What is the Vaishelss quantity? 2.16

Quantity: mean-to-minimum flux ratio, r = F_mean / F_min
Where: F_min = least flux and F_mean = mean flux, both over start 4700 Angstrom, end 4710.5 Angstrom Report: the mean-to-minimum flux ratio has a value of 1.05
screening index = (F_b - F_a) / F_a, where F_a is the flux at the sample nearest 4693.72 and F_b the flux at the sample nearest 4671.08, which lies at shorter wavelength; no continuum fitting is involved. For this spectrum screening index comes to 0.23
